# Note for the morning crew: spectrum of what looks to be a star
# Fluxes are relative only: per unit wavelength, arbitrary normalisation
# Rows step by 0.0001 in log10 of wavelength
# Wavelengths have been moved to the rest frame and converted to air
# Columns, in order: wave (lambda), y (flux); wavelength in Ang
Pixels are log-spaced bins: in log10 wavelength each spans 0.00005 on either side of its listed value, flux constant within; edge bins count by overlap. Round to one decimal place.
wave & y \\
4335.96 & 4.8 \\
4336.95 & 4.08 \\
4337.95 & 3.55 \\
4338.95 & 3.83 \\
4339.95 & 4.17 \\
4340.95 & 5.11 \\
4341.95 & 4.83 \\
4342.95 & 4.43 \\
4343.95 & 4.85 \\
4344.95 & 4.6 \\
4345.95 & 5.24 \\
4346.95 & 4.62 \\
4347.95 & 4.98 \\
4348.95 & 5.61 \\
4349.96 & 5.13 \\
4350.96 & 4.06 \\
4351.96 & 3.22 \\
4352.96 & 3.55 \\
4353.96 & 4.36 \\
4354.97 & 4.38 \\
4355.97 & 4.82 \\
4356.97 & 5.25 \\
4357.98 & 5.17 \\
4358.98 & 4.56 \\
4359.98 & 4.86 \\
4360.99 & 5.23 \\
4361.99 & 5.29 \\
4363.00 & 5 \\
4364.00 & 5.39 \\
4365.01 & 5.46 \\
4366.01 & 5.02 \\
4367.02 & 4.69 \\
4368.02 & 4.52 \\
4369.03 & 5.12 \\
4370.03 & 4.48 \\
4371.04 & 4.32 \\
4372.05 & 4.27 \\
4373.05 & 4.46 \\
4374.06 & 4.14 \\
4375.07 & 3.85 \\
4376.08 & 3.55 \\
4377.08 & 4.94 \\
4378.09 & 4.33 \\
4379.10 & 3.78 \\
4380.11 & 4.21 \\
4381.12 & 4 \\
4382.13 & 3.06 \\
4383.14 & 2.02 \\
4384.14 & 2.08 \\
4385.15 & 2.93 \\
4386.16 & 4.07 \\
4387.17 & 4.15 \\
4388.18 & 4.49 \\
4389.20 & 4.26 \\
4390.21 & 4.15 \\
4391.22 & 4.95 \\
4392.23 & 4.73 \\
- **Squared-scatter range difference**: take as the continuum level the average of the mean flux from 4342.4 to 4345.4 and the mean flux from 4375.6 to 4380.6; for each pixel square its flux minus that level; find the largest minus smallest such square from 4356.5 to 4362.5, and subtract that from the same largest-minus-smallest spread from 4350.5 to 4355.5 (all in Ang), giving 0.6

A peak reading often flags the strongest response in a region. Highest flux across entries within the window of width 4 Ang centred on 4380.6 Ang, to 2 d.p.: 4.21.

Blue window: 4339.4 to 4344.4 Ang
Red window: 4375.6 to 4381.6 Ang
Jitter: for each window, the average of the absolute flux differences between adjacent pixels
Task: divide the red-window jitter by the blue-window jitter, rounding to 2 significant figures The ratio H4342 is 1.3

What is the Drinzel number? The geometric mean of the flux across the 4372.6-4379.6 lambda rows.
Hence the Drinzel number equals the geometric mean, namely 4.1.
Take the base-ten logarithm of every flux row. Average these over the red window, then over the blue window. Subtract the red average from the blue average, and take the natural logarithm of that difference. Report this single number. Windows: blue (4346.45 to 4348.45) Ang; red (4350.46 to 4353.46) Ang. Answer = -2.1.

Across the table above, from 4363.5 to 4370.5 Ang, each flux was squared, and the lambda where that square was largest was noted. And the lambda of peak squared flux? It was 4365.01 Ang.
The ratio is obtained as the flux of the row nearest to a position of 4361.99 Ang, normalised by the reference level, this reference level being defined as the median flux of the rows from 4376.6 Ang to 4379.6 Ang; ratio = 1.22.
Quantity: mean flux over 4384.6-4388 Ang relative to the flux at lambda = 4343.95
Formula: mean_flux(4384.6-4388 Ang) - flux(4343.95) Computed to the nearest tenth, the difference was -1.1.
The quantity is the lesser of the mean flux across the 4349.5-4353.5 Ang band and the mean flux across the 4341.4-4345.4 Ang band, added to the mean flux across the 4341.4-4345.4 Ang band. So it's 8.67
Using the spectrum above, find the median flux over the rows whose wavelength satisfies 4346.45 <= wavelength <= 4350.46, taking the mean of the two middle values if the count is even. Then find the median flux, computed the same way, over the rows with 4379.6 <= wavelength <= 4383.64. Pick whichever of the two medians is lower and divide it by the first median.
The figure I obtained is 0.70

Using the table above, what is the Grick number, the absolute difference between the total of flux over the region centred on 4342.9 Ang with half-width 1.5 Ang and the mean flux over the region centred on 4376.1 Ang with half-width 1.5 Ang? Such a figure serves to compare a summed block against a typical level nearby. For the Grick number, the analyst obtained 10.0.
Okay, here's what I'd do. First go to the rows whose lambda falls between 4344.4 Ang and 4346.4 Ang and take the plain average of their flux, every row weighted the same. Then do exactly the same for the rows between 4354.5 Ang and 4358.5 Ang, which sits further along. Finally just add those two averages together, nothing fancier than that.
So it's 9.8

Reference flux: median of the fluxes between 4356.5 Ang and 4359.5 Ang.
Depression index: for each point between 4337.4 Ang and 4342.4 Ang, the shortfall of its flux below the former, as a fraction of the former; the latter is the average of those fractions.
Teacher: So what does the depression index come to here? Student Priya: 0.17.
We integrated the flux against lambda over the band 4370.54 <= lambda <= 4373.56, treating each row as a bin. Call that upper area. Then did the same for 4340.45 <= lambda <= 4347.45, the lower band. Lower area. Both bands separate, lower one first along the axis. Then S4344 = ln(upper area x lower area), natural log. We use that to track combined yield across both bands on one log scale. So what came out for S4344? 6.09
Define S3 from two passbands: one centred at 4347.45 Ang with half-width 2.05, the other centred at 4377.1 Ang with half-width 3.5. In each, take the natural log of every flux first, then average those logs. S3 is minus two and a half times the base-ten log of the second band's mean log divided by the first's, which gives 0.16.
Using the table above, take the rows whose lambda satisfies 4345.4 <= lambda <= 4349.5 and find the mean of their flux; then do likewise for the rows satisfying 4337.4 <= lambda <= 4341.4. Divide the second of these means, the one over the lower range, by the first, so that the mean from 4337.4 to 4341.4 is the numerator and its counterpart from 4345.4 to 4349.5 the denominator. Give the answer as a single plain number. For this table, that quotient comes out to 0.81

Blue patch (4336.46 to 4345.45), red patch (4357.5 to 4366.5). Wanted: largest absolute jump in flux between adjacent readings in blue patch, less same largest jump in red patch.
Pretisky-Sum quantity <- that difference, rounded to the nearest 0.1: 0.3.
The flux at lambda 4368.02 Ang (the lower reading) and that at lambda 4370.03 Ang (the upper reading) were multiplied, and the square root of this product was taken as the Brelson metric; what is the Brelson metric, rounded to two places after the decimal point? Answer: 4.50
